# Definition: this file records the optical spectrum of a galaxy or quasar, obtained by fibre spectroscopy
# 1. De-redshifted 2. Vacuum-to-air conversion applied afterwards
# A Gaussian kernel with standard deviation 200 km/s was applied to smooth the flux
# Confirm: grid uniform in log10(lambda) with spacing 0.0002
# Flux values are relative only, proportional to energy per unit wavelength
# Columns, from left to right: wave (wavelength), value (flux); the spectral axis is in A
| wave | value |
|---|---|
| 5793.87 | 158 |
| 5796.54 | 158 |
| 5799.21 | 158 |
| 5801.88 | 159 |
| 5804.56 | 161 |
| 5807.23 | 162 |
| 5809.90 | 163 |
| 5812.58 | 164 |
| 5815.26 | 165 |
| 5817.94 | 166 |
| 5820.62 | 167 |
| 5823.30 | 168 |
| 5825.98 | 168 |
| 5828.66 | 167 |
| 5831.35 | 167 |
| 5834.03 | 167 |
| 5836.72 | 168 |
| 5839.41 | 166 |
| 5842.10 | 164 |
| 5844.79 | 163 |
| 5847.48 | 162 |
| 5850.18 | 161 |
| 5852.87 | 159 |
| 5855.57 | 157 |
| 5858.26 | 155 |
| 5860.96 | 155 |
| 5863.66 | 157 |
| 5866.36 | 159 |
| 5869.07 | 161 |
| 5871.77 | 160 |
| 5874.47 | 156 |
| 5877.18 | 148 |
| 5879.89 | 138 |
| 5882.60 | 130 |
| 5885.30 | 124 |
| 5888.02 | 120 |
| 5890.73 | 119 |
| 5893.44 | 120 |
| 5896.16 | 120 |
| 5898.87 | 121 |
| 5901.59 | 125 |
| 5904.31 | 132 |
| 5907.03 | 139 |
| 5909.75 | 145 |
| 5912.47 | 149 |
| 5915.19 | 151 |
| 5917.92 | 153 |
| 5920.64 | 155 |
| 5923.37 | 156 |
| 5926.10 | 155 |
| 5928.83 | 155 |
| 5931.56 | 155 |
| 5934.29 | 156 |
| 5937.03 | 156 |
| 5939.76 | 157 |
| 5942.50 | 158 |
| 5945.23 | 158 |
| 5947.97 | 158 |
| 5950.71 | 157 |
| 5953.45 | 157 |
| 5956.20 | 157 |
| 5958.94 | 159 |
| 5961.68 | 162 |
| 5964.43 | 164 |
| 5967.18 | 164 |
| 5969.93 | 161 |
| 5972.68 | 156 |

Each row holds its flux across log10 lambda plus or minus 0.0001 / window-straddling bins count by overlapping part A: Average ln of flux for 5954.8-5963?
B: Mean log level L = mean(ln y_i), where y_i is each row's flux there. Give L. 5.07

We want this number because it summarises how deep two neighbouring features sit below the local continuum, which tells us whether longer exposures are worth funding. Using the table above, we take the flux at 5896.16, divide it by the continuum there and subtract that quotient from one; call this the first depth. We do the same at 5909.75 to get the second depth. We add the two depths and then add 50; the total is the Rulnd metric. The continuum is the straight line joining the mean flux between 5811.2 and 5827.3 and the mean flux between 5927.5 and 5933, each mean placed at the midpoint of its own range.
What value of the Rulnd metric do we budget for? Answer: 50.3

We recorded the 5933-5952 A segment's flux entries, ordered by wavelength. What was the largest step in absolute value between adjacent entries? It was 1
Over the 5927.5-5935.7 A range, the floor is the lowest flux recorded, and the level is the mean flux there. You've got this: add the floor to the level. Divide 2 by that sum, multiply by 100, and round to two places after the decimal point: 0.64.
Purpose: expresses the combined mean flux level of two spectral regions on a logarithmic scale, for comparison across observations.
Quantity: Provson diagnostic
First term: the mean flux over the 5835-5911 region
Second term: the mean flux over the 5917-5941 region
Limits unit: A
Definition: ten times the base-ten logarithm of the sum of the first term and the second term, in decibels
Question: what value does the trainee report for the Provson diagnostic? 24.79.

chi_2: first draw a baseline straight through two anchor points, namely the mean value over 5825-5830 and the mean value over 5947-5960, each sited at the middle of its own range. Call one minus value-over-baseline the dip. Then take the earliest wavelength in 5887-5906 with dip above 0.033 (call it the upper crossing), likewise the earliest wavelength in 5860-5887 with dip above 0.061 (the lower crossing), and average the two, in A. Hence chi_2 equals 5882.6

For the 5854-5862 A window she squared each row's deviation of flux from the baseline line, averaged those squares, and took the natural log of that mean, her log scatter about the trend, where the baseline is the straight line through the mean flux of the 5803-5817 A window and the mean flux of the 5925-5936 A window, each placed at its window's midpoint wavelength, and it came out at 2.9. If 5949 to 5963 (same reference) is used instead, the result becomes 3.3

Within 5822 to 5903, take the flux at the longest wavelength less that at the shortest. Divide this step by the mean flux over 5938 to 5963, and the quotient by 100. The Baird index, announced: -0.0027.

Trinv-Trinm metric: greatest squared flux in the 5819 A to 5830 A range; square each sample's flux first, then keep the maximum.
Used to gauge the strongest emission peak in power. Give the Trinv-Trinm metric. 28224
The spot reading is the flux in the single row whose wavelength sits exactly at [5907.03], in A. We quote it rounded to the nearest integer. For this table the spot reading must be 139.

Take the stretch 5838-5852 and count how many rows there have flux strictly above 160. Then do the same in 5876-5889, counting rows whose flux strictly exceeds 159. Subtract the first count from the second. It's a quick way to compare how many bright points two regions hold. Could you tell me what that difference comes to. -5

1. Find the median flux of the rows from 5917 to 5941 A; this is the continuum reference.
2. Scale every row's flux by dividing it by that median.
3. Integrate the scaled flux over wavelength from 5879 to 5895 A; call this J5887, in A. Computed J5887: 13 A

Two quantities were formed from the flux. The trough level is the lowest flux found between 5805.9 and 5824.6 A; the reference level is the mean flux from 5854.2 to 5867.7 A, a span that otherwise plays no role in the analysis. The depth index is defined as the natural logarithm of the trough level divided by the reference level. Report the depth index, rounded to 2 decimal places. 0.03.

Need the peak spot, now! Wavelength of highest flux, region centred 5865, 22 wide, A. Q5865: 5869.07 A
